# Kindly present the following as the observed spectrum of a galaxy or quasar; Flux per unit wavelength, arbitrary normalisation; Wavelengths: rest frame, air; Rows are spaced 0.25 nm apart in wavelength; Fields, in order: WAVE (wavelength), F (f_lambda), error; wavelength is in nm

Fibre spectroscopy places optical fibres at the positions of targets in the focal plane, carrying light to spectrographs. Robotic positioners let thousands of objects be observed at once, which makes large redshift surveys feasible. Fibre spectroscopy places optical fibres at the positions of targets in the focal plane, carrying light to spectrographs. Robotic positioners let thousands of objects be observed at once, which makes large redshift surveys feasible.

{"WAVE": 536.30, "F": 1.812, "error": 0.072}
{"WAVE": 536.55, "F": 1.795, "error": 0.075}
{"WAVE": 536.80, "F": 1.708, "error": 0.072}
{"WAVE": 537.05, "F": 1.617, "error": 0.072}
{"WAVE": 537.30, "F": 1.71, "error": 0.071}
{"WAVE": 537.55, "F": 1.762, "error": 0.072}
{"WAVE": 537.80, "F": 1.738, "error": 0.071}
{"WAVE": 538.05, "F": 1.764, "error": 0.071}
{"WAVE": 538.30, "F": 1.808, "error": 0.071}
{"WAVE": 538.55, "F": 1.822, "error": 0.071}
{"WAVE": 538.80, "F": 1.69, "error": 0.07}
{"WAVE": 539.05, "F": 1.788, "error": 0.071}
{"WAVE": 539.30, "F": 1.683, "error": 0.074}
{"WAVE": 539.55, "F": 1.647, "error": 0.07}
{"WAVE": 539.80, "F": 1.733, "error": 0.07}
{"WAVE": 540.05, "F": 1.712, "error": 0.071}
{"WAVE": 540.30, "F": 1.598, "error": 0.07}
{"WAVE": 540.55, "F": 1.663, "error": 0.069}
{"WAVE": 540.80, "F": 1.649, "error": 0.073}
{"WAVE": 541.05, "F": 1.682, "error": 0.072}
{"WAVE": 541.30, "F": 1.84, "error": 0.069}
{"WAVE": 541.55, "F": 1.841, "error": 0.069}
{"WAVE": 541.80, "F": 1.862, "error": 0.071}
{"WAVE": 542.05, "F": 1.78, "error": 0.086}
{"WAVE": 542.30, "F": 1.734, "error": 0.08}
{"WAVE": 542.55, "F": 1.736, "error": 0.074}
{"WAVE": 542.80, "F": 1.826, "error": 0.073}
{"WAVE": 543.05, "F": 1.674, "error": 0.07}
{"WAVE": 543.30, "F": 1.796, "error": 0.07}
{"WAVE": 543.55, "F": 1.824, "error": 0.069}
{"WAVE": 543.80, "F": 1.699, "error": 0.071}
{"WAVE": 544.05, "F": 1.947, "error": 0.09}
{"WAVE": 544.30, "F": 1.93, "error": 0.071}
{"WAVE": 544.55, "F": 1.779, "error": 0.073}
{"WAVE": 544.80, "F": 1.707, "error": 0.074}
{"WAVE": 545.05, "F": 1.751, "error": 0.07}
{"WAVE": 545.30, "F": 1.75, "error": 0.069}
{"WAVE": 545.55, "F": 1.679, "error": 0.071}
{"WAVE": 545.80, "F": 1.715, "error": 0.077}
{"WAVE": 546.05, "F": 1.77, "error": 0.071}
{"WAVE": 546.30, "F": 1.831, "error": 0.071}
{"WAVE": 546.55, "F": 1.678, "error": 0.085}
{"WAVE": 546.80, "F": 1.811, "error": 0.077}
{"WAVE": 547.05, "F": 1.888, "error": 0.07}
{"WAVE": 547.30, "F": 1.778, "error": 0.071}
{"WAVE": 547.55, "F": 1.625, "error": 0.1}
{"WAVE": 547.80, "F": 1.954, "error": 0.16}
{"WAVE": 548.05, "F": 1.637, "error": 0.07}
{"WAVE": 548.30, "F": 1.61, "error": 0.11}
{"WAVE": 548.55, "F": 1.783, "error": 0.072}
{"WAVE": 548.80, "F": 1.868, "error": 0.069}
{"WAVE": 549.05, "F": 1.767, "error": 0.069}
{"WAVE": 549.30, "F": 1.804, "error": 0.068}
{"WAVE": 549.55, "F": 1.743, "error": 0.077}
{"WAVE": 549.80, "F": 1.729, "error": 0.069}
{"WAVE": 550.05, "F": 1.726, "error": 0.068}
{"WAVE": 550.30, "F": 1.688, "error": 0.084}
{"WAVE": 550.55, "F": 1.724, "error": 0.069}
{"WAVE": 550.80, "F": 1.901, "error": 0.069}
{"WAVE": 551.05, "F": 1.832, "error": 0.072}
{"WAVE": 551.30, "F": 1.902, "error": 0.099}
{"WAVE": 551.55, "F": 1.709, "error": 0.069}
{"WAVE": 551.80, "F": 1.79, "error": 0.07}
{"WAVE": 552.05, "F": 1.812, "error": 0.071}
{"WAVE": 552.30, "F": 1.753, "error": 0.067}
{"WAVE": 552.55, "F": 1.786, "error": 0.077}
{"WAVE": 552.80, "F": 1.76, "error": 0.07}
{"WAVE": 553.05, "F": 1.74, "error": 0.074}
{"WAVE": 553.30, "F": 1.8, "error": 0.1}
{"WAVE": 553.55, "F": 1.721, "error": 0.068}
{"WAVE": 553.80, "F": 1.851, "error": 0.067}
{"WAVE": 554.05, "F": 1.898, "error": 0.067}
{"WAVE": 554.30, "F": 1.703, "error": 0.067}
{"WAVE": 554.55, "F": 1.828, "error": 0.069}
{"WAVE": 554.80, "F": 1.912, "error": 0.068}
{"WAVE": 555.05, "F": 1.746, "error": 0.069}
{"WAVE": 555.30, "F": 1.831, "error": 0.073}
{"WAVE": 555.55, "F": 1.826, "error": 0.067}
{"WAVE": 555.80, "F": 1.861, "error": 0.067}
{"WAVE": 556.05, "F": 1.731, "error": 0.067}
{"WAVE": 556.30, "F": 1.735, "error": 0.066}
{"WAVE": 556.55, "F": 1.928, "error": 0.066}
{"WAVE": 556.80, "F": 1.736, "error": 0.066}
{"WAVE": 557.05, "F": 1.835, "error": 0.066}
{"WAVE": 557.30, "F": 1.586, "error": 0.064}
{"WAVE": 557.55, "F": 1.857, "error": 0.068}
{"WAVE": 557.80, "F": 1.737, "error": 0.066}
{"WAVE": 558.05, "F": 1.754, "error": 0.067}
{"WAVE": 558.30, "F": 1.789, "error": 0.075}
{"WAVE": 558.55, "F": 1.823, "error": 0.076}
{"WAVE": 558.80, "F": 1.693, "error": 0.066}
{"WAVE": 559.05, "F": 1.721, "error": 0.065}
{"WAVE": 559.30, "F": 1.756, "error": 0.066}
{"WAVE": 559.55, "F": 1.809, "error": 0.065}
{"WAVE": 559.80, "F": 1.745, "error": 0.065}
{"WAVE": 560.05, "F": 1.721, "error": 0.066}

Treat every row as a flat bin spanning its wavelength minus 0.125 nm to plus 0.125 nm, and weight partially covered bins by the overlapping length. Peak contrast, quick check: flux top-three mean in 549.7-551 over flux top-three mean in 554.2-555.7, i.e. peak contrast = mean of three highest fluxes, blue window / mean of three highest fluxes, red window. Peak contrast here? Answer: 0.96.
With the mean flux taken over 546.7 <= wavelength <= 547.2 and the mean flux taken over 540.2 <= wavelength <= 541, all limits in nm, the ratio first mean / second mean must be 1.13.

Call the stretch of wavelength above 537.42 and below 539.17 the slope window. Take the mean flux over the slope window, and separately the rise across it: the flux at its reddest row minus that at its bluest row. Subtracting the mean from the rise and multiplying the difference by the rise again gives -0.05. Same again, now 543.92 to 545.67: 0.55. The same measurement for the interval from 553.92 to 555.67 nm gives 0.14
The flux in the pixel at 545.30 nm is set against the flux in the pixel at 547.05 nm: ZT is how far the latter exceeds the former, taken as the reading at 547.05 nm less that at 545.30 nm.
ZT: 0.14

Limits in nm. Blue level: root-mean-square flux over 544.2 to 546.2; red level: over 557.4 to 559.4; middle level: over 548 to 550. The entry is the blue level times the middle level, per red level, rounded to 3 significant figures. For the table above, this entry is 1.74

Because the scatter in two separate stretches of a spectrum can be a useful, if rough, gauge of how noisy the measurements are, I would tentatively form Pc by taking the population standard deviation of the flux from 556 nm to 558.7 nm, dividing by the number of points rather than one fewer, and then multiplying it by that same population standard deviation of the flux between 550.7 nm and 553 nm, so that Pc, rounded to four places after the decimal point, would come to 0.0052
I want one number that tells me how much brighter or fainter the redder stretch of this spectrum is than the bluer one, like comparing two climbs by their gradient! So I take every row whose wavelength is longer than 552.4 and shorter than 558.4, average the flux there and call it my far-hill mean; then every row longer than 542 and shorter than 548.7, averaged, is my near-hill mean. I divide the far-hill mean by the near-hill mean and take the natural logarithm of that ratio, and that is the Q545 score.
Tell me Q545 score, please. 0.013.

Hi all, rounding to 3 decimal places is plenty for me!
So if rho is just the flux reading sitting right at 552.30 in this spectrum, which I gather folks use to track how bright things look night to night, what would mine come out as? 1.753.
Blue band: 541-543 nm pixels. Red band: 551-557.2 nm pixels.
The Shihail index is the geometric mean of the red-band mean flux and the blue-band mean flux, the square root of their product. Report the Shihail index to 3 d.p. 1.794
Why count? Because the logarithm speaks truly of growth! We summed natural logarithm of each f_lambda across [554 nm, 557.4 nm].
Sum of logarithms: 8.2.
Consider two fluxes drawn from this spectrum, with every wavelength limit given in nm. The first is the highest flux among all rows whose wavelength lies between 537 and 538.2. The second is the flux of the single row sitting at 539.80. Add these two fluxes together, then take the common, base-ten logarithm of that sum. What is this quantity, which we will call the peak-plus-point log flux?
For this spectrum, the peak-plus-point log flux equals 0.544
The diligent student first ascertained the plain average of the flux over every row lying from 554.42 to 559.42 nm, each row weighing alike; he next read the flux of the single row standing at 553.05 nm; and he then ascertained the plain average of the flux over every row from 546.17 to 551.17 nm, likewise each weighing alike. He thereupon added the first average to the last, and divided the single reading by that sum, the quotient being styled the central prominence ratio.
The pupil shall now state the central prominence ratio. 0.490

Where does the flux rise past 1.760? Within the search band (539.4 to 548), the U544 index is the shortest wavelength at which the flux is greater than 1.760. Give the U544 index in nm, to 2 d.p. 541.30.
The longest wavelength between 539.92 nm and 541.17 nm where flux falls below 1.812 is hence 541.05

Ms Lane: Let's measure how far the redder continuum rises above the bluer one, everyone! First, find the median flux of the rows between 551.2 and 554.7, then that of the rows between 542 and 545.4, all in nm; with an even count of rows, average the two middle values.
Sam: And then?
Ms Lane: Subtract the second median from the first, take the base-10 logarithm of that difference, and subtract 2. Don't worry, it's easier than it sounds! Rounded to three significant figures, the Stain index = -3.64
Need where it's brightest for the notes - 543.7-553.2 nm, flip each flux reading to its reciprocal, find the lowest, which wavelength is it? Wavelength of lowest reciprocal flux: 547.80 nm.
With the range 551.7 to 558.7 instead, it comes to 556.55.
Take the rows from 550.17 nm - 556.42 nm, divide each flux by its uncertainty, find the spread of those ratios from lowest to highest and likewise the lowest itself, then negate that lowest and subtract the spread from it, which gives -28.3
